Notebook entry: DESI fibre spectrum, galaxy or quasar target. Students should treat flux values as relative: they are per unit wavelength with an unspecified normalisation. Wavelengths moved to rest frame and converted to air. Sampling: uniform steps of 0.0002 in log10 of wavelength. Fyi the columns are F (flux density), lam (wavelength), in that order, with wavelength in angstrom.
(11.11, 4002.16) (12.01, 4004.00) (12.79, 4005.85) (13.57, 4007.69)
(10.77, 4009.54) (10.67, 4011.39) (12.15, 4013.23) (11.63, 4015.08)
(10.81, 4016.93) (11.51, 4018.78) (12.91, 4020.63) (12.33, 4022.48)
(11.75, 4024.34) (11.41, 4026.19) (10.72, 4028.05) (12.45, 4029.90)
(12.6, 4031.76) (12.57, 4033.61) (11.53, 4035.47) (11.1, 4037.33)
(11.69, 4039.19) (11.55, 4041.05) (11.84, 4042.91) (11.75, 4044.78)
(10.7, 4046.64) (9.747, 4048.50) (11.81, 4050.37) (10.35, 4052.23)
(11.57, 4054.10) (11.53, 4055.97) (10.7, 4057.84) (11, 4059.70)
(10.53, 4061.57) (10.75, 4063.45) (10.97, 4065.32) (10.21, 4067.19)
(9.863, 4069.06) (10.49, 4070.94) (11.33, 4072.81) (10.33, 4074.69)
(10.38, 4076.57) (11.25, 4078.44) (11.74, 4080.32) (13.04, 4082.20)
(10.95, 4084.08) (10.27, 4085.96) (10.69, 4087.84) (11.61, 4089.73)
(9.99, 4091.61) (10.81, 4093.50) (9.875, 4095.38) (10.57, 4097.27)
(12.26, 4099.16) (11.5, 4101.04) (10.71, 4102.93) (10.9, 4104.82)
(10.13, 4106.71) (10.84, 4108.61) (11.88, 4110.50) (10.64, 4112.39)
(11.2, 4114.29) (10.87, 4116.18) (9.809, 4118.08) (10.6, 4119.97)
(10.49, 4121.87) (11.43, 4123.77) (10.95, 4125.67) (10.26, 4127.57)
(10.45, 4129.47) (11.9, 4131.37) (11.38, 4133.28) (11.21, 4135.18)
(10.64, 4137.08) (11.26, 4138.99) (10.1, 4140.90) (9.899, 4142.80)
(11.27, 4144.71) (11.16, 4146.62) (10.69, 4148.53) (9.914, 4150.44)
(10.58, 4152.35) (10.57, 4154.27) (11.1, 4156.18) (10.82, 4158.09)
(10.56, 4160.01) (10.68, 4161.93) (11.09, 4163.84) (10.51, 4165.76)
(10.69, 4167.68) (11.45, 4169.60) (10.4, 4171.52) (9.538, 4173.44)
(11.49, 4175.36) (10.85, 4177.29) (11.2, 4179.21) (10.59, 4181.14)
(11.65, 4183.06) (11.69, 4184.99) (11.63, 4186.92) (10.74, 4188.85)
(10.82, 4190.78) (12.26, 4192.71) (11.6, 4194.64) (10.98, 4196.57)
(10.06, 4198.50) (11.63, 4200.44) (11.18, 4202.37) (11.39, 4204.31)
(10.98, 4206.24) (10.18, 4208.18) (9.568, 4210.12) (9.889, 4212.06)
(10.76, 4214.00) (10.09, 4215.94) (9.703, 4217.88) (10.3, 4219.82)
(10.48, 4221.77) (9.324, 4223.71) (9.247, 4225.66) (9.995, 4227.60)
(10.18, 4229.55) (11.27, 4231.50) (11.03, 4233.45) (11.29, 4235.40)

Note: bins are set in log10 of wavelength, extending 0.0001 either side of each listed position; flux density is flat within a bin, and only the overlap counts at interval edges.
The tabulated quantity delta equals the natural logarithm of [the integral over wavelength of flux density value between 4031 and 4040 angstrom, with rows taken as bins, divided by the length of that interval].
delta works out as 2.48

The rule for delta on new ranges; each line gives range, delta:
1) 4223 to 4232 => 2.30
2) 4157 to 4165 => 2.38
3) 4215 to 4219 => 2.29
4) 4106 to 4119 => 2.38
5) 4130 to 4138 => 2.42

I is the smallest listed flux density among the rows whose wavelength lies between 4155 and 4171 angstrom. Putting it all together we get 10.51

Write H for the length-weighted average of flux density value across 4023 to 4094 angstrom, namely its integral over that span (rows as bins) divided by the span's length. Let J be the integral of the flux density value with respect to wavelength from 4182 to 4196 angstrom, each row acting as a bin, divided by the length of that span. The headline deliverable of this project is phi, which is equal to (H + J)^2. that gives 512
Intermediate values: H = 11.2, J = 11.5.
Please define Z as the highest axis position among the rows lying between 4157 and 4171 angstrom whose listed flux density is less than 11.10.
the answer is 4167.68 angstrom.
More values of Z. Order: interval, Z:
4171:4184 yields 4181.14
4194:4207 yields 4206.24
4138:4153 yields 4152.35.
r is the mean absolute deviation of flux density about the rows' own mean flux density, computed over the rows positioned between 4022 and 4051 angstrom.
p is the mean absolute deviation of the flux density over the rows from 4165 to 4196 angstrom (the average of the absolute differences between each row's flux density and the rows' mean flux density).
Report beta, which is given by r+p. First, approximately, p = 0.55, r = 0.552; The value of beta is 1.10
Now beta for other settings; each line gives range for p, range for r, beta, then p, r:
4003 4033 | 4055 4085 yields 1.26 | 0.72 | 0.535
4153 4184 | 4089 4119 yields 0.92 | 0.38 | 0.534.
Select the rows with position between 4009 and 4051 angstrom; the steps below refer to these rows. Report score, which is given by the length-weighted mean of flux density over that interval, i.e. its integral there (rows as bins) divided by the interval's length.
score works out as 11.6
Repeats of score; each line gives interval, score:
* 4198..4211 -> 10.7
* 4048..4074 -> 10.8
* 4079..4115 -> 11.0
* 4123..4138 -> 11.0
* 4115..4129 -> 10.6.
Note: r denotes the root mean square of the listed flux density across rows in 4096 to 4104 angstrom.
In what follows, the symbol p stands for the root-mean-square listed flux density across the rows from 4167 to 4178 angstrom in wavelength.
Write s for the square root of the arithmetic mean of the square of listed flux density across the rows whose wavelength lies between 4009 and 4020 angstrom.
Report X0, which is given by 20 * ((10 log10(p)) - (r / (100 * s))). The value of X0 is 206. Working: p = 10.8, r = 11.3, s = 11.27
